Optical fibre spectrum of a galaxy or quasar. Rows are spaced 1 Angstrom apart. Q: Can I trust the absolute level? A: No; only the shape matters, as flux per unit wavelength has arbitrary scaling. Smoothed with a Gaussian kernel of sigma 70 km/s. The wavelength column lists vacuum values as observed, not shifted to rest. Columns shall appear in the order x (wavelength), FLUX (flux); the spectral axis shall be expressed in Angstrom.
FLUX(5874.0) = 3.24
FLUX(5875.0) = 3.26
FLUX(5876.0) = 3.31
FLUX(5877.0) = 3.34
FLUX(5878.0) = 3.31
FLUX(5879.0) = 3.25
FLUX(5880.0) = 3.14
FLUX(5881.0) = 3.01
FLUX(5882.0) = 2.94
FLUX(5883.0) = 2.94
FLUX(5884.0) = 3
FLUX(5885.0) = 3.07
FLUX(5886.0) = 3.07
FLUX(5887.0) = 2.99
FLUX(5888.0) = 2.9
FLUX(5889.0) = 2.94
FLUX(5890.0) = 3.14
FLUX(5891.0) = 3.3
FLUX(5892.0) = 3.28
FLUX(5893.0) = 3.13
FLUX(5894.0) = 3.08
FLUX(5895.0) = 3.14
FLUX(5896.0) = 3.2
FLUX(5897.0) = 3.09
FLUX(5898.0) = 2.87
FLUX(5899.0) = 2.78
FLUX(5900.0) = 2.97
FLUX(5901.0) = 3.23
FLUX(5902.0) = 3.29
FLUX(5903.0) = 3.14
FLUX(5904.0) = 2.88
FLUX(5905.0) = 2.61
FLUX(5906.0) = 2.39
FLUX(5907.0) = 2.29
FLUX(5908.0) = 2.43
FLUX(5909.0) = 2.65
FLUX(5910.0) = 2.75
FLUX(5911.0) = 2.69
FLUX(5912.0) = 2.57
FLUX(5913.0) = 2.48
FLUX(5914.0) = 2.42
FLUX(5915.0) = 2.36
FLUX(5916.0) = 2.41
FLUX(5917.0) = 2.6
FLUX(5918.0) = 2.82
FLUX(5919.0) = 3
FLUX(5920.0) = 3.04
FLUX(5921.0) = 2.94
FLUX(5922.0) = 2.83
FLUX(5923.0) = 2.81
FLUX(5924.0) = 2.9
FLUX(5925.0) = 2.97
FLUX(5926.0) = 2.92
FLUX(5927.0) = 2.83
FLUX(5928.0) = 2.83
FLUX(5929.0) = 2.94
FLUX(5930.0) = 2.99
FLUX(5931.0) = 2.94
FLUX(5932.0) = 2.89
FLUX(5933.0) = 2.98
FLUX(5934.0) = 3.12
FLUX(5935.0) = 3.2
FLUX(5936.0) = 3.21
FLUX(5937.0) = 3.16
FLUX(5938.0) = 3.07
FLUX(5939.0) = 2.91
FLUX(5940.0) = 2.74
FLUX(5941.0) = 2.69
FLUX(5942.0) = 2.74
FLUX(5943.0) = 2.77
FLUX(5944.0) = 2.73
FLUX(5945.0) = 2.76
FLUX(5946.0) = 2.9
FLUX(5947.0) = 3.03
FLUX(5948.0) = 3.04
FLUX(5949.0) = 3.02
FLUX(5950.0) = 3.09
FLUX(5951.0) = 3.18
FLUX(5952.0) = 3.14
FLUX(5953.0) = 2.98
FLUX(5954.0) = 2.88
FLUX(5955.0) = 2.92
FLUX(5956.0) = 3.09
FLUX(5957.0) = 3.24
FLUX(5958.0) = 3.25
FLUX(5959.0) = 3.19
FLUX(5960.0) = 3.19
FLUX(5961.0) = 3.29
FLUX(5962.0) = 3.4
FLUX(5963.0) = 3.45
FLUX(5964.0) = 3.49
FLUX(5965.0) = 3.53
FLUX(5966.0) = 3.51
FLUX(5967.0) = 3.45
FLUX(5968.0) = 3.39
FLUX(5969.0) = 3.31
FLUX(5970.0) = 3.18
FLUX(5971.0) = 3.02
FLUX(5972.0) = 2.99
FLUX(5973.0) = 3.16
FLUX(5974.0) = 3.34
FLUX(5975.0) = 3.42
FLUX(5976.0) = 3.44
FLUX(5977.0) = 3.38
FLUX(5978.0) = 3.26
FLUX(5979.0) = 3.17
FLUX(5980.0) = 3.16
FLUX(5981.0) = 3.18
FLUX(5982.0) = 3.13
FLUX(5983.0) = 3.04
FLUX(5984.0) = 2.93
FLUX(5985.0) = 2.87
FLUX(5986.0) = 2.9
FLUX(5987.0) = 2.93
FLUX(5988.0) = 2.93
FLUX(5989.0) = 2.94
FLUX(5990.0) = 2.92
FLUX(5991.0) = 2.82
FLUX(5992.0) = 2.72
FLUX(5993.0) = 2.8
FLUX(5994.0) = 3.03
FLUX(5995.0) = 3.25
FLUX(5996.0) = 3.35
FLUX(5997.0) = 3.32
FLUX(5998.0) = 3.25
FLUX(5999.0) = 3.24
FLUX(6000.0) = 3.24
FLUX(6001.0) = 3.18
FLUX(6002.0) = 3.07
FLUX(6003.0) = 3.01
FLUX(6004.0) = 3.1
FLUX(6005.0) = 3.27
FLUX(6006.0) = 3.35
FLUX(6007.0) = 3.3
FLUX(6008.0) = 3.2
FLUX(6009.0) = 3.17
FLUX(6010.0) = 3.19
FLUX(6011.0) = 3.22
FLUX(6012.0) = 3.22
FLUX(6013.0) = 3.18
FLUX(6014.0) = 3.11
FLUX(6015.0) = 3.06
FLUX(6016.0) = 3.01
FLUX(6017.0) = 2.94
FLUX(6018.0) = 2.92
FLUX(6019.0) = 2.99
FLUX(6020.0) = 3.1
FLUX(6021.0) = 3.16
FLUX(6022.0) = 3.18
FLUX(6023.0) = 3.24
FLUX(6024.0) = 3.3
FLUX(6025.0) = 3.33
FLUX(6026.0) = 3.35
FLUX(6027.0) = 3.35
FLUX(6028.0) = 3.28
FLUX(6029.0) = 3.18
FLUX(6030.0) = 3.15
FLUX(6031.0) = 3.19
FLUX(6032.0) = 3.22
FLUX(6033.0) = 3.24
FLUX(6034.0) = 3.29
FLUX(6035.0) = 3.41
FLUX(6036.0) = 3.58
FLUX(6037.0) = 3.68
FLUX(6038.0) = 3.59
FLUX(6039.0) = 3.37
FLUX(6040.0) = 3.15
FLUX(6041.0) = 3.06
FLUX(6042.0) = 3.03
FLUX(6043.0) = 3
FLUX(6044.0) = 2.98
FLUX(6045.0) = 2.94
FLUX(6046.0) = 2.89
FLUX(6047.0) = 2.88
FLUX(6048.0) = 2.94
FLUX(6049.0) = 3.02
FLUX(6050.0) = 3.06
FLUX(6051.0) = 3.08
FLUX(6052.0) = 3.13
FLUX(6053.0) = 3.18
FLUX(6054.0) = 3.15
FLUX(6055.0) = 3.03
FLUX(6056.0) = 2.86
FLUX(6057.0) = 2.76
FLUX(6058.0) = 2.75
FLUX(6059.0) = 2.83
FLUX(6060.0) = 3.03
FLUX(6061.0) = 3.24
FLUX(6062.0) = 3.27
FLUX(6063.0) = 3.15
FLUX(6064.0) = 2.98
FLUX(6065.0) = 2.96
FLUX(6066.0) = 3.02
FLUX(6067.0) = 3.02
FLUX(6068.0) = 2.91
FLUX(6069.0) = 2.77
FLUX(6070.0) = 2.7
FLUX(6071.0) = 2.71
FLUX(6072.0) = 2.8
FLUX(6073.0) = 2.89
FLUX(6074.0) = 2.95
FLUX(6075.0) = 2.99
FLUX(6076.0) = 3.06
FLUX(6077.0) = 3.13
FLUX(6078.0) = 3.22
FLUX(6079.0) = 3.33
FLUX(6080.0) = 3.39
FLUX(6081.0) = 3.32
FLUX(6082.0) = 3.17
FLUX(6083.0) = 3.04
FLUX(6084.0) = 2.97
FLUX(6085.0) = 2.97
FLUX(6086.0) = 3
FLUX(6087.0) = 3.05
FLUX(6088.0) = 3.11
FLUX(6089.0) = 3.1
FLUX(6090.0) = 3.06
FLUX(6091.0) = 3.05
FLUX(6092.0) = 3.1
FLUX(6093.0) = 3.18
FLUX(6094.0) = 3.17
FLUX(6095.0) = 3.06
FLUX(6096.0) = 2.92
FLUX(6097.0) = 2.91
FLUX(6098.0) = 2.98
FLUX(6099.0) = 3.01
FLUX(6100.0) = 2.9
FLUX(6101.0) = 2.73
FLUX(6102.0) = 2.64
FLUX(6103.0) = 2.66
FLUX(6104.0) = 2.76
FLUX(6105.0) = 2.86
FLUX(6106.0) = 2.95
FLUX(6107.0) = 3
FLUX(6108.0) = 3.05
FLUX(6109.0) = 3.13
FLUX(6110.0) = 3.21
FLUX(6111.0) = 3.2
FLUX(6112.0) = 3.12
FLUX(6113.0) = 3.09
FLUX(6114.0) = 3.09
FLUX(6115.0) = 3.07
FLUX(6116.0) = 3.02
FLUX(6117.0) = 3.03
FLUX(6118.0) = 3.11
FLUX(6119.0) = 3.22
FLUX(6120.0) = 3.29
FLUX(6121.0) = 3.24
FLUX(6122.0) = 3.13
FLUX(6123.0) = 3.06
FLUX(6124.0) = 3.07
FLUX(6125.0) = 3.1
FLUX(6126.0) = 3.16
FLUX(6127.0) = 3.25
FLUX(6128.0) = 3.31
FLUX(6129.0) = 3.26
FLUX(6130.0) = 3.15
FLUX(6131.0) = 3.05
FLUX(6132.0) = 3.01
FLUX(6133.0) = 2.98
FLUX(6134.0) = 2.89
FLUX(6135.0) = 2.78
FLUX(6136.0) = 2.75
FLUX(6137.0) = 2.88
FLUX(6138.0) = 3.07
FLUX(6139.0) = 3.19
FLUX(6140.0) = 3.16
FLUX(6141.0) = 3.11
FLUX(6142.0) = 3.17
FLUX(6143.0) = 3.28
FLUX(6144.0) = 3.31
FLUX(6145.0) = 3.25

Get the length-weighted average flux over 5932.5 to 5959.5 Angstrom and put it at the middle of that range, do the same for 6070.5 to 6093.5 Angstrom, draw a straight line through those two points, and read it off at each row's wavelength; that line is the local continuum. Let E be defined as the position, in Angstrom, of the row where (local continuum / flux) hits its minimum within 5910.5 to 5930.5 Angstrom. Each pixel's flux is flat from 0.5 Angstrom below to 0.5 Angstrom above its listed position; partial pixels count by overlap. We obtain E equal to 5920.0 Angstrom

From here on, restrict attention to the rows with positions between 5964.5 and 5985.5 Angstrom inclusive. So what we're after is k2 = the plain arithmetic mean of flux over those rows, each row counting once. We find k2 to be 3.23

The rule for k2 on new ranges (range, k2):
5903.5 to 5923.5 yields 2.65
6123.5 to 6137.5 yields 3.05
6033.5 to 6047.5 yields 3.20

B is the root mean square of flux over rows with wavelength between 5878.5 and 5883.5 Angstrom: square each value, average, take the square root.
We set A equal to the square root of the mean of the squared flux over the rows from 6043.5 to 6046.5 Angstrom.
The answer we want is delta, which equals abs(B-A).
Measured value 0.12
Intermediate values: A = 2.94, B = 3.06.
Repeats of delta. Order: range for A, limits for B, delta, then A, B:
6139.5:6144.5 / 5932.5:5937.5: 0.07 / 3.21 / 3.14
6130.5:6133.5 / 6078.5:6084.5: 0.19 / 3.01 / 3.21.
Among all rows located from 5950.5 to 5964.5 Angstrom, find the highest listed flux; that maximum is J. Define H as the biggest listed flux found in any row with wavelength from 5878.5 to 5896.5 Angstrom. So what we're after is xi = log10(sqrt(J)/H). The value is -0.247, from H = 3.3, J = 3.49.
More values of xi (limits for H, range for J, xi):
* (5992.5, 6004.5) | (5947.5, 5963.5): -0.256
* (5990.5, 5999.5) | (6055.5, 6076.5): -0.268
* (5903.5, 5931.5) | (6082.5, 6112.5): -0.230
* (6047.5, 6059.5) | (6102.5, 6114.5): -0.249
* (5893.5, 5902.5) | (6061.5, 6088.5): -0.252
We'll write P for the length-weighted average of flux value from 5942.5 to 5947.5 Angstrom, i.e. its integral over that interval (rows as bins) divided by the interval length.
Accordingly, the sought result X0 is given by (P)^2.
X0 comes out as 8.1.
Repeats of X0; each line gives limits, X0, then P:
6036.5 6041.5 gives 11.4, 3.4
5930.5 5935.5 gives 9.2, 3.0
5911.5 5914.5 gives 6.2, 2.5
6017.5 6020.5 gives 9.0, 3.0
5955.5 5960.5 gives 10.2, 3.2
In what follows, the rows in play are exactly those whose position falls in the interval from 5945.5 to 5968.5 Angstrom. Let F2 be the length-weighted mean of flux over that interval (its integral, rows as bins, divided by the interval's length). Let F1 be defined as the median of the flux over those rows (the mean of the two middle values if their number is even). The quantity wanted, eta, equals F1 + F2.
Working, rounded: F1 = 3.19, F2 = 3.20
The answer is 6.39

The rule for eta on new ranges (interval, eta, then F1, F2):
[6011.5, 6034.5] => 6.35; 3.18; 3.17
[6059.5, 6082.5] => 6.06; 3.02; 3.04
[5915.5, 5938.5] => 5.87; 2.94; 2.93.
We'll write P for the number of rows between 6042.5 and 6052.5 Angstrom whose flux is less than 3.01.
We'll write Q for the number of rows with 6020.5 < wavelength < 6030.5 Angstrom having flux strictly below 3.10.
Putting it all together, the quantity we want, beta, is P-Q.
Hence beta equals 6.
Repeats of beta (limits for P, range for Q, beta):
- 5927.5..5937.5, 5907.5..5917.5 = -4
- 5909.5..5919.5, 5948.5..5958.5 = 4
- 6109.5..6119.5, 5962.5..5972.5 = -2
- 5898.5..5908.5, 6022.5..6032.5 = 7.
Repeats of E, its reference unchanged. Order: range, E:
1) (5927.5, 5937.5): 5936.0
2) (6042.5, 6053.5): 6053.0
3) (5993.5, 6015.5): 5996.0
